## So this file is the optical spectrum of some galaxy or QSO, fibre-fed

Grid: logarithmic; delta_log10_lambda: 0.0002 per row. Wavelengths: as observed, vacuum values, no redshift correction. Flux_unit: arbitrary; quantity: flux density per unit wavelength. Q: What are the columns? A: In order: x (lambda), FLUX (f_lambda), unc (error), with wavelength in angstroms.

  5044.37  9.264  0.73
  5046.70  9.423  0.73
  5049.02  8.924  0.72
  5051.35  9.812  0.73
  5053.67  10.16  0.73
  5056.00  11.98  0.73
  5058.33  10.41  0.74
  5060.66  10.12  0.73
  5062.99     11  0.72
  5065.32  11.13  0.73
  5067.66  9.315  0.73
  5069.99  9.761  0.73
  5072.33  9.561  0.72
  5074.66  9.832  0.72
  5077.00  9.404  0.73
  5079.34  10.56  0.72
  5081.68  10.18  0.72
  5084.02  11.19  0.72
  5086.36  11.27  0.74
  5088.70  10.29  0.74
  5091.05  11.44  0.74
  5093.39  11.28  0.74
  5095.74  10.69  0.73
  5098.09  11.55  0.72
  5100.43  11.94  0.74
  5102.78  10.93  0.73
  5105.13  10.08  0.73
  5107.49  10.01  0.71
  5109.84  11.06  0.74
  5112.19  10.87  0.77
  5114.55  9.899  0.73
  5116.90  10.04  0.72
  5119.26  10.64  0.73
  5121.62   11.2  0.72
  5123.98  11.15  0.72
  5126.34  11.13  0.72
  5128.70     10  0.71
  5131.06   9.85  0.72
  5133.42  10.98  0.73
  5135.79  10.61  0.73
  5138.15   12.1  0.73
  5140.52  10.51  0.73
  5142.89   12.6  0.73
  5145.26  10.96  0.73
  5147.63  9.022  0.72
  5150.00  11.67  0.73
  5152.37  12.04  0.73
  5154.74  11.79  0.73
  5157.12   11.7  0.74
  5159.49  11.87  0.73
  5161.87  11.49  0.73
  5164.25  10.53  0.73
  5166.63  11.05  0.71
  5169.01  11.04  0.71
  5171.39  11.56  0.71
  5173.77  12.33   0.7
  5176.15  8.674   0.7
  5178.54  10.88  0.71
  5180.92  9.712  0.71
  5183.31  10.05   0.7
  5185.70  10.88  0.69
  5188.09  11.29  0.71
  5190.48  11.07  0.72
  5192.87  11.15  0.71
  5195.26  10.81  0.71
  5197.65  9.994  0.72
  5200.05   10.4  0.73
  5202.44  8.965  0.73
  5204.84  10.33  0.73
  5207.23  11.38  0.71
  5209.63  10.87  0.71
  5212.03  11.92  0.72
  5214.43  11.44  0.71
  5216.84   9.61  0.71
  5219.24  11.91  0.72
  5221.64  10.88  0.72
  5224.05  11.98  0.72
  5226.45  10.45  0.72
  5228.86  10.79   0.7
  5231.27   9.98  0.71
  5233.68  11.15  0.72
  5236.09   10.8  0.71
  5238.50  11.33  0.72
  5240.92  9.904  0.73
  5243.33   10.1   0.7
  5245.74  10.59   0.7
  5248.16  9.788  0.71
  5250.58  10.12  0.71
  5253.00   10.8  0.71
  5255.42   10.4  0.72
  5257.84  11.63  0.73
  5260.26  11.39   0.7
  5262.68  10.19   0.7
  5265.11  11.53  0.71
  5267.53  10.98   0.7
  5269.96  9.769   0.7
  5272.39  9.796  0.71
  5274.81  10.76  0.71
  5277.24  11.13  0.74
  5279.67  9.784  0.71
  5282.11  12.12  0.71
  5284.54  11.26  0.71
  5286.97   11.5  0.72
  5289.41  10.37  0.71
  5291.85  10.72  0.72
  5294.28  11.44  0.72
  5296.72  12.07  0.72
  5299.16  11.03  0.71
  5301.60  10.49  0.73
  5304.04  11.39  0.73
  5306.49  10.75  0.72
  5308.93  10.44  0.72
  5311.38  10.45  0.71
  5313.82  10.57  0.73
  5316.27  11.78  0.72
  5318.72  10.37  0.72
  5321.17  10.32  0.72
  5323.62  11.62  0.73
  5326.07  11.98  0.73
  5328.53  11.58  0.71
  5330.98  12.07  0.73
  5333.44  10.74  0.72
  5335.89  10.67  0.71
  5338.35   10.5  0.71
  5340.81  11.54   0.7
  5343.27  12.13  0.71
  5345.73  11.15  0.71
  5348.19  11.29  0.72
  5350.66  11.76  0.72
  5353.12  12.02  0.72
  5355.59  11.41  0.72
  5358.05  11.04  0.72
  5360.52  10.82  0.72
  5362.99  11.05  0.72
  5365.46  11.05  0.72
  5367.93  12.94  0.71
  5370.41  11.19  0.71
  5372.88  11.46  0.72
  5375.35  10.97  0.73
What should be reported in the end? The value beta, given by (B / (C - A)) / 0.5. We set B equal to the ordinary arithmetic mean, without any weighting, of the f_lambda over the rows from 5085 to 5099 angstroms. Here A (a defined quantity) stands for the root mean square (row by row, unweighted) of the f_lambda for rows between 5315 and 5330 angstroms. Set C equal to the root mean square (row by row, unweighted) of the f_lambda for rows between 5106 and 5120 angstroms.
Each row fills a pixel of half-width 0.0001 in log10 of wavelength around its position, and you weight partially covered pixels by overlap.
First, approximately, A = 11.3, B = 11.1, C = 10.4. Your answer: -26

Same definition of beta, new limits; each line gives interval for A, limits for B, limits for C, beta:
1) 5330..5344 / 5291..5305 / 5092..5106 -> -112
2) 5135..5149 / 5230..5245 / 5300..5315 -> -62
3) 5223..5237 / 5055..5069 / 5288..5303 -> 133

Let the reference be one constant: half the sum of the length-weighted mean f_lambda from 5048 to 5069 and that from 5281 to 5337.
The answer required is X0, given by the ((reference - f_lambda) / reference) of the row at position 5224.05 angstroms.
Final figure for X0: -0.12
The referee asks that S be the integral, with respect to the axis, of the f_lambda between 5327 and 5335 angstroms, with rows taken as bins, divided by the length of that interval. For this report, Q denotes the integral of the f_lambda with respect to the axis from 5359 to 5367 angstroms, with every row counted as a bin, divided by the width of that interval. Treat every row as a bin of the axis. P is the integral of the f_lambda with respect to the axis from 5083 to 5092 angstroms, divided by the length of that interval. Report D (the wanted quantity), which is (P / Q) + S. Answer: 12.4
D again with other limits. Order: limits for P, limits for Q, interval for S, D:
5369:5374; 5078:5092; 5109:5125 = 11.7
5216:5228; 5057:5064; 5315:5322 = 11.9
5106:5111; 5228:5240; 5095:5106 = 12.1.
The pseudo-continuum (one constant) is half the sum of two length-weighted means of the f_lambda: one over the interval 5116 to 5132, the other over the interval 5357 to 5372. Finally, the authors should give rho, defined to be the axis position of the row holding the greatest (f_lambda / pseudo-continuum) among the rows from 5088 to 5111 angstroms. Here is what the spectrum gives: 5100.43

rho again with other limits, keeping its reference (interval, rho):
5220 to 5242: 5224.05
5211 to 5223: 5212.03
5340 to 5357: 5343.27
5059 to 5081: 5065.32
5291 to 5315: 5296.72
